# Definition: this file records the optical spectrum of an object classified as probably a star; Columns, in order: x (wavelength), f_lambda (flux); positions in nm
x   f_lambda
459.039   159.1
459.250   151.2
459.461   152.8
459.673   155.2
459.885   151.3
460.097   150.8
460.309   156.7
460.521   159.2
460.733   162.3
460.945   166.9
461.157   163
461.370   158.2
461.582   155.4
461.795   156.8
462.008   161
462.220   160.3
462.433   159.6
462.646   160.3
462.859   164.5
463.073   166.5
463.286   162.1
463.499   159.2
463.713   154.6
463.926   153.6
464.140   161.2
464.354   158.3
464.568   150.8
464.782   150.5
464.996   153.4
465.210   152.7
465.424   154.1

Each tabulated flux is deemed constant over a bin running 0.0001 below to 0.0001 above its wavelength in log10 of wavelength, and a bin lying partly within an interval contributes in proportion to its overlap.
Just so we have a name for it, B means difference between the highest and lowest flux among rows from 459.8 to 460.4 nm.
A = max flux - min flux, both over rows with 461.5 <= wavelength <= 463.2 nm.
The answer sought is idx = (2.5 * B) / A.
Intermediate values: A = 11.1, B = 6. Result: 1.3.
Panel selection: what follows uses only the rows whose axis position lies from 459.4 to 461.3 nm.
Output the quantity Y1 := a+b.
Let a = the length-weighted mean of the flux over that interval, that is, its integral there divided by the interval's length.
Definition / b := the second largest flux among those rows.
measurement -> 321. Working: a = 158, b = 163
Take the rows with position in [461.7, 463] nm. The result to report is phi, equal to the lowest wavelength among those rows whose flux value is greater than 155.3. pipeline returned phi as 461.795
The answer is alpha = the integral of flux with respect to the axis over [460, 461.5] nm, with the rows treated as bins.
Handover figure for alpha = 239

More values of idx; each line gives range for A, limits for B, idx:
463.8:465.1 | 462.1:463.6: 1.7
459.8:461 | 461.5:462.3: 0.9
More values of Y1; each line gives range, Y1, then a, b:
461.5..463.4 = 325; 161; 164.5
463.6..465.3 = 313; 154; 158.3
